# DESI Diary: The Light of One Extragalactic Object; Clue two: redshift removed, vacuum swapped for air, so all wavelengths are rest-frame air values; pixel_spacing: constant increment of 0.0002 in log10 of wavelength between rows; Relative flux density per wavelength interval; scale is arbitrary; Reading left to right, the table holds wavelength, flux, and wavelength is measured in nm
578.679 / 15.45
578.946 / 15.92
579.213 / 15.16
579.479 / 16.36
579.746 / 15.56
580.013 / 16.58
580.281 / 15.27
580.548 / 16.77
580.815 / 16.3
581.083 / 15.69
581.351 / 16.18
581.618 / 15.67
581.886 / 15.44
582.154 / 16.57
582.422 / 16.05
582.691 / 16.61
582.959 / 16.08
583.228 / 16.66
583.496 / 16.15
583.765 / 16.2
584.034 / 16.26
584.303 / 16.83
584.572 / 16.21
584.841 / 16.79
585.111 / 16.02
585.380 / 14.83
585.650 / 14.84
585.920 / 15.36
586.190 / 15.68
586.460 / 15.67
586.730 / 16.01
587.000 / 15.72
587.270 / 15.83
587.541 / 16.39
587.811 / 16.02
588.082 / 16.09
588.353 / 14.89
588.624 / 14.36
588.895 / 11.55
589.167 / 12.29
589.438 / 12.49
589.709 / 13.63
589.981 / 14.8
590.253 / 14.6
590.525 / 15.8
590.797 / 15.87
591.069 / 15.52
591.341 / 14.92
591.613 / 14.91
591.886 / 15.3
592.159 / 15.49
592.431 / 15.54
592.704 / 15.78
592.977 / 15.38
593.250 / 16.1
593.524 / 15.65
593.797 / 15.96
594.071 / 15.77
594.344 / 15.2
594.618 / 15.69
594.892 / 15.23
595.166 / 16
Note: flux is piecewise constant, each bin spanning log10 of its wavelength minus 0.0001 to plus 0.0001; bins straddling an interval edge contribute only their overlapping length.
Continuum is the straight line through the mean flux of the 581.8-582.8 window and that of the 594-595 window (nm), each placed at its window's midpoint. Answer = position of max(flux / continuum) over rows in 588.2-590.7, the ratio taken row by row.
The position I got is 590.525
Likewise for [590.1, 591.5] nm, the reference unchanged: 590.797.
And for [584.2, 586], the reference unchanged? 584.303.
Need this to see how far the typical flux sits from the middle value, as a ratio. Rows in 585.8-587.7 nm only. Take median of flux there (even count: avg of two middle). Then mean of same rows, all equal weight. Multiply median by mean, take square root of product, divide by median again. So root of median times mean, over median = 1.00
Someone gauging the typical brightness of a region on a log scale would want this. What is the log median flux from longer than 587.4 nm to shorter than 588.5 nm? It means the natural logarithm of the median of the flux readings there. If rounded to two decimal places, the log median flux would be 2.78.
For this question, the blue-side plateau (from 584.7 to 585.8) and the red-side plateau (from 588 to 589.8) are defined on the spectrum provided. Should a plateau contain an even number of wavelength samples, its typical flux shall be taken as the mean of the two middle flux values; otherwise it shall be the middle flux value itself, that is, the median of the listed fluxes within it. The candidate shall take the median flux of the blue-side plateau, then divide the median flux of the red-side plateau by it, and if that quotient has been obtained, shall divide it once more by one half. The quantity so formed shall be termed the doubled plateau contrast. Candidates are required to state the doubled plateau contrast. 1.77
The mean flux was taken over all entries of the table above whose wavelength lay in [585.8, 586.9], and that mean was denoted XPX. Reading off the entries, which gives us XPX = 15.7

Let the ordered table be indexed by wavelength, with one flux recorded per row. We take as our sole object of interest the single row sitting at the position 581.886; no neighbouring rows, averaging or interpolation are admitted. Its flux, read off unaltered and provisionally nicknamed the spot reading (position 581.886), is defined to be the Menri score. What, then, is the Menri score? 15.44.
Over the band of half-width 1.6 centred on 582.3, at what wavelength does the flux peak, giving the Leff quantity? 583.228 nm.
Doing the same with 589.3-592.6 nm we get 590.797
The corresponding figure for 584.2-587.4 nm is 584.303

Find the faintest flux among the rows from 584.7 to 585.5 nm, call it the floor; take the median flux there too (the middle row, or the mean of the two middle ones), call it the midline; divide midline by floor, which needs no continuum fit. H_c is 1.08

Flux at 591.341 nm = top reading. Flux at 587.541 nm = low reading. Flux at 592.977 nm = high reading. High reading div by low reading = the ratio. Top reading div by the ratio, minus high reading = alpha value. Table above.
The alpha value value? 0.5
